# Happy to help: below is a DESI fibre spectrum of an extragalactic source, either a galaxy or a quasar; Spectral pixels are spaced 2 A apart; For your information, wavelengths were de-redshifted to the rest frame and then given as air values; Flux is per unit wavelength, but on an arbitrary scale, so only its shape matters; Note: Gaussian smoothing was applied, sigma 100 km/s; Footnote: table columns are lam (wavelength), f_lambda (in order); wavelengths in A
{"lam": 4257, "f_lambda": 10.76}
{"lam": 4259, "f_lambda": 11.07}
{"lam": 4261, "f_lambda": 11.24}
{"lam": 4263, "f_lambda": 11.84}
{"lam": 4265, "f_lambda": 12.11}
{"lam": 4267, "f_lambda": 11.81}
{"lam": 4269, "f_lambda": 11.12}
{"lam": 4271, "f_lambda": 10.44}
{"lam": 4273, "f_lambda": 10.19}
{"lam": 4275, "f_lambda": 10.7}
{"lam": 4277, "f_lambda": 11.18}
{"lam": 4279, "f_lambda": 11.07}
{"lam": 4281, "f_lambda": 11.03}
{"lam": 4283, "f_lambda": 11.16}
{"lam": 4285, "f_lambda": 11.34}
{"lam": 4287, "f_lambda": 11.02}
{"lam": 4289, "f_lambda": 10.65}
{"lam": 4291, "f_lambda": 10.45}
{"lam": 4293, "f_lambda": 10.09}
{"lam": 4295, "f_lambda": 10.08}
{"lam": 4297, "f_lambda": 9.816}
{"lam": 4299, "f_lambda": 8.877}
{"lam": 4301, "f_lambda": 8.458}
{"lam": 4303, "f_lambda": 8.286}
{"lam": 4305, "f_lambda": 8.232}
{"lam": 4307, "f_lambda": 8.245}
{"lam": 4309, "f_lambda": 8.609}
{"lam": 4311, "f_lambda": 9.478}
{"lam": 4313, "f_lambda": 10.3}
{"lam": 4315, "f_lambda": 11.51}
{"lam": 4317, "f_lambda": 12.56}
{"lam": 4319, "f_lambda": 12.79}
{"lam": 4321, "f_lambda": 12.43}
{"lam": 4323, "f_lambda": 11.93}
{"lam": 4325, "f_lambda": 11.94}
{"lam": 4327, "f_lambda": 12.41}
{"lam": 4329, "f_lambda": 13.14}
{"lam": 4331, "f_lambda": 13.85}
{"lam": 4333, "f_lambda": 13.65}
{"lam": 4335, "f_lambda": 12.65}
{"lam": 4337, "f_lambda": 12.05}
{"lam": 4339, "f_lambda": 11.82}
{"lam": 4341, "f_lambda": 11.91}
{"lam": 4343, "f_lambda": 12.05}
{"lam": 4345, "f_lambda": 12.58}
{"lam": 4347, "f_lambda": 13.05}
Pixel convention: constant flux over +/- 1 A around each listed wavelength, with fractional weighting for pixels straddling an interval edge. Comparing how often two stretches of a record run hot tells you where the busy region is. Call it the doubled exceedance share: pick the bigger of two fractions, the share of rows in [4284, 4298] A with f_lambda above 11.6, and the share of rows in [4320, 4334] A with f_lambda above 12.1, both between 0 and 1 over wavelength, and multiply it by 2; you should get 1.43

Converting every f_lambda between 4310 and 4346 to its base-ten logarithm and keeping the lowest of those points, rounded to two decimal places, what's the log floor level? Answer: 0.98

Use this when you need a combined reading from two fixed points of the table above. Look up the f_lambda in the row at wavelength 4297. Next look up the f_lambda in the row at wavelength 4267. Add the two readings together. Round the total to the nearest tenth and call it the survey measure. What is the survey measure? 21.6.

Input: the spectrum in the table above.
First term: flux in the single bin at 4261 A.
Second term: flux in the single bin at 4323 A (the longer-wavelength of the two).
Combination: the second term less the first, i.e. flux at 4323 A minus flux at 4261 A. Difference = 1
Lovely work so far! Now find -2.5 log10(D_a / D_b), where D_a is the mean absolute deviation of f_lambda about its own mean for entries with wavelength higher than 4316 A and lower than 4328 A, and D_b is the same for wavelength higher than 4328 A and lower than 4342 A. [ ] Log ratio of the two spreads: 1.0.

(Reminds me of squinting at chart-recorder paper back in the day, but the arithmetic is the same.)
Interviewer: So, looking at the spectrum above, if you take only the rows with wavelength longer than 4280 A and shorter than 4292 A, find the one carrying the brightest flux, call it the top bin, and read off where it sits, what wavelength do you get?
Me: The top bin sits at 4285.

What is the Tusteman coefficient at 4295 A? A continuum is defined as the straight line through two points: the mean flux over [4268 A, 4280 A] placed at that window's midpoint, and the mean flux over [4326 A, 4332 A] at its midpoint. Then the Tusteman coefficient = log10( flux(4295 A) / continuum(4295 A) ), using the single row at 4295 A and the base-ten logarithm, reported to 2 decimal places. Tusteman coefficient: -0.06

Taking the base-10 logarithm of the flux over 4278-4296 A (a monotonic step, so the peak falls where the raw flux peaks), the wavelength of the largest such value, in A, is 4285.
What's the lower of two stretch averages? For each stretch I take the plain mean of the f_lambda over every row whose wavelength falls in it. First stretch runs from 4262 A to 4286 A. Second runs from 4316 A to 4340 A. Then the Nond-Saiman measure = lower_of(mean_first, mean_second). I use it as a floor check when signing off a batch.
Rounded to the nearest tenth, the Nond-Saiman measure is 11.2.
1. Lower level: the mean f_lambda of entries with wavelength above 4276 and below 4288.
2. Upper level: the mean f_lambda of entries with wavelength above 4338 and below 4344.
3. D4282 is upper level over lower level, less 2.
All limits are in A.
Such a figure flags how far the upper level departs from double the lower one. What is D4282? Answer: -0.9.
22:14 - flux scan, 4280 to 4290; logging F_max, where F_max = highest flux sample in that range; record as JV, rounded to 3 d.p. 11.340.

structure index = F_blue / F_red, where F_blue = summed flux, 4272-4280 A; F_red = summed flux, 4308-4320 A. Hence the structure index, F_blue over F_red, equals 0.66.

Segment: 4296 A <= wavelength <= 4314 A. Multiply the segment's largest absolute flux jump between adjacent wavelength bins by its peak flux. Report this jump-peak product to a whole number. 10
